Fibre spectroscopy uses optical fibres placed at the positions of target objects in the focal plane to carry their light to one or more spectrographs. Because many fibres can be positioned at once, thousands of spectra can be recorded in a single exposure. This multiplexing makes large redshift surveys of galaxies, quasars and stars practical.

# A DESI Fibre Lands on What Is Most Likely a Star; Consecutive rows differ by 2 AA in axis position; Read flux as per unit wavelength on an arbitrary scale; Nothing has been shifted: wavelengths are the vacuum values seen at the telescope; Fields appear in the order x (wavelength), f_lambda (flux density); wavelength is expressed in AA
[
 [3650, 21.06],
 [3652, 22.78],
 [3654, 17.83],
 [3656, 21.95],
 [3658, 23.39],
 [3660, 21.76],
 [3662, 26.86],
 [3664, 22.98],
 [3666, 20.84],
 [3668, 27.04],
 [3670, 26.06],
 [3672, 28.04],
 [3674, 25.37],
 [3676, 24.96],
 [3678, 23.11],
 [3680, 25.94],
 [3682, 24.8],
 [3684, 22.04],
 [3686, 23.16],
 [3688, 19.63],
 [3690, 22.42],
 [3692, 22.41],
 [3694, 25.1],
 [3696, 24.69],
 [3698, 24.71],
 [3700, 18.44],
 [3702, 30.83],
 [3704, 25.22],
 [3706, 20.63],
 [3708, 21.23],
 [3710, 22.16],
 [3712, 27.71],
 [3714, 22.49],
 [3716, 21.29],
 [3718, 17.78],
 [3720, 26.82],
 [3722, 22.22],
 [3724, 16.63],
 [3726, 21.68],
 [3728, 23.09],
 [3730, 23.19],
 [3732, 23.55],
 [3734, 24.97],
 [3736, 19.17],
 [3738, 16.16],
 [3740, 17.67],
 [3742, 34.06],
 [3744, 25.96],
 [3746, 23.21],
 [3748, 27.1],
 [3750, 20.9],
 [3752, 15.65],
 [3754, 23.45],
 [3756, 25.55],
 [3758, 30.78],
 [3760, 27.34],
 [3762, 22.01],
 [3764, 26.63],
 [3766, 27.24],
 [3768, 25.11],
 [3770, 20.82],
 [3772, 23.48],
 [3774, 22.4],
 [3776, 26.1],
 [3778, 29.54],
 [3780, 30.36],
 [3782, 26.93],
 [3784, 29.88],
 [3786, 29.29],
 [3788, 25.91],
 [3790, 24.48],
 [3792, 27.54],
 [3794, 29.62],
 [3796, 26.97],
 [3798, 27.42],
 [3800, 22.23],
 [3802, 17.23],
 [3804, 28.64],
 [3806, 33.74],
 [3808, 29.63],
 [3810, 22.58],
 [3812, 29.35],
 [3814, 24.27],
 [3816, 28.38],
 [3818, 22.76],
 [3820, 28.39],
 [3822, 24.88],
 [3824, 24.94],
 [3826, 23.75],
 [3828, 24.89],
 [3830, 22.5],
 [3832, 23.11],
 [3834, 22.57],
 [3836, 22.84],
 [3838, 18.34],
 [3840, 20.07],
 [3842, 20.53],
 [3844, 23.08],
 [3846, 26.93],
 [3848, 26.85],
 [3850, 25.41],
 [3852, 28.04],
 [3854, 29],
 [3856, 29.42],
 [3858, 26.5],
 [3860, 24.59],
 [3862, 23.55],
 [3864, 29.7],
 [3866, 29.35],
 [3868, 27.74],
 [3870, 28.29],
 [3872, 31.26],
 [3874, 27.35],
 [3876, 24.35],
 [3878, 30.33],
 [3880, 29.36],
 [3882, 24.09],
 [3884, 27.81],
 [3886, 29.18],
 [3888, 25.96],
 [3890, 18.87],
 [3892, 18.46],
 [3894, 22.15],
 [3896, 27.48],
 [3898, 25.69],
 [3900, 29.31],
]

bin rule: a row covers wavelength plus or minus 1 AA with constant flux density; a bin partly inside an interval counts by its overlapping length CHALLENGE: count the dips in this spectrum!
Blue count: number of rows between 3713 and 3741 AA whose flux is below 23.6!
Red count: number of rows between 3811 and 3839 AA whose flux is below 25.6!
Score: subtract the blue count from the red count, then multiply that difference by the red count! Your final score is -11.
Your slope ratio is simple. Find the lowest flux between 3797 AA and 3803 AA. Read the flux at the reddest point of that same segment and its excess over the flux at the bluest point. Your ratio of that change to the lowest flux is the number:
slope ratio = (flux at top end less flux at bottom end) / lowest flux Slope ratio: -0.6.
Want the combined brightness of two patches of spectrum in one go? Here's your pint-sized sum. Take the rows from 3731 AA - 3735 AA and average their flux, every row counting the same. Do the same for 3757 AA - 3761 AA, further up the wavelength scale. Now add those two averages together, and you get 53.3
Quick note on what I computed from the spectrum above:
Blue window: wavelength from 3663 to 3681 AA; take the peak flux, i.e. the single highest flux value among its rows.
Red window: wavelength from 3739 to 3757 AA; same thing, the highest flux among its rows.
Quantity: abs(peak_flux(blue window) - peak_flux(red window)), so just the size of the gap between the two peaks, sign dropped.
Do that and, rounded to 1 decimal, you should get 6.0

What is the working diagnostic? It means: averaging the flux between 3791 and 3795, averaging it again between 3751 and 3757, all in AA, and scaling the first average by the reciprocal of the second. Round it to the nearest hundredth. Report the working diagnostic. 1.33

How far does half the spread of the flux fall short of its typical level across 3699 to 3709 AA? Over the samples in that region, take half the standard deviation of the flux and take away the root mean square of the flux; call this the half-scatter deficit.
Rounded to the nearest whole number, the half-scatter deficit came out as -21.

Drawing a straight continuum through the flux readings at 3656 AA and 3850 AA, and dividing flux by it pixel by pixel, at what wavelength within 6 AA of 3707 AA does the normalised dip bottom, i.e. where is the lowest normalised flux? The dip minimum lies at 3706 AA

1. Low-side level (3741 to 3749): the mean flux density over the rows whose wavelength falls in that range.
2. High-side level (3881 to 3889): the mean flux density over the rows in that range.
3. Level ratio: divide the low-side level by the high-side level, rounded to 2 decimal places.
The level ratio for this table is 1.03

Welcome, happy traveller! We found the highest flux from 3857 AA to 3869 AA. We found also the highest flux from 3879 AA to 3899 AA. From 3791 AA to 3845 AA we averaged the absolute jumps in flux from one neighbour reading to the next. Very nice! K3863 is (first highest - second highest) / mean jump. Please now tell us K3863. 0.10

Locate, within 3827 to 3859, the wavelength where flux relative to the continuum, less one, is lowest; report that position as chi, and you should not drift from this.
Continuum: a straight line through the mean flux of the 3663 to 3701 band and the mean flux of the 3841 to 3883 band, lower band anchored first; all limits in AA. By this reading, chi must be 3838 AA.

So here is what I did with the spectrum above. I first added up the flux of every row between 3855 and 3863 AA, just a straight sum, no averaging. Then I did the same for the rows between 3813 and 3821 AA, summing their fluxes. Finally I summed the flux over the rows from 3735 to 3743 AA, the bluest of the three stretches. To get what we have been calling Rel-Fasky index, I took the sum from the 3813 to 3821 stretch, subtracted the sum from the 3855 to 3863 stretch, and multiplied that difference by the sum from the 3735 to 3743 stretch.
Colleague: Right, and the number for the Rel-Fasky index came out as -23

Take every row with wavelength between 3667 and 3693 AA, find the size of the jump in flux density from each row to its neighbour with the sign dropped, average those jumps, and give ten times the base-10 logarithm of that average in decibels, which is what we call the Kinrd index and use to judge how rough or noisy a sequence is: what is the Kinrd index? 2.6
